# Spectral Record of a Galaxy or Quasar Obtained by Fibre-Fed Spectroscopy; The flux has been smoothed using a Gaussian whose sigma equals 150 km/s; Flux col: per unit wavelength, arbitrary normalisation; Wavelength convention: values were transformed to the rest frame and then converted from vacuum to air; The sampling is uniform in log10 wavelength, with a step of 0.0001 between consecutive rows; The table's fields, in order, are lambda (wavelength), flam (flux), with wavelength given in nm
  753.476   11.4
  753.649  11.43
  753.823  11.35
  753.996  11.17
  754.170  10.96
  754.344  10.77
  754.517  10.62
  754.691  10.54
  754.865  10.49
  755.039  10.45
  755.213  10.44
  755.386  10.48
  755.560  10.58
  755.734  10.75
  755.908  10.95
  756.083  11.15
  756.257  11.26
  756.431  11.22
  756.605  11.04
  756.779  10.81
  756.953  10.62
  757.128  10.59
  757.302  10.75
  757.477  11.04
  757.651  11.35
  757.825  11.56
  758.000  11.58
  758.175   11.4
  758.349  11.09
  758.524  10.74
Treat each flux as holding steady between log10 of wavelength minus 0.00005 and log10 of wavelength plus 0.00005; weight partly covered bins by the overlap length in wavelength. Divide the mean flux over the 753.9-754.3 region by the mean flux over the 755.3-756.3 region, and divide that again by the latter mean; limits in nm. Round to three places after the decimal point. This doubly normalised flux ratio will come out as 0.094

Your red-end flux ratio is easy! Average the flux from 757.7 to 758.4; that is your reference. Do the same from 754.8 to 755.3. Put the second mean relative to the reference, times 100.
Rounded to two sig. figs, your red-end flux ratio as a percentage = 92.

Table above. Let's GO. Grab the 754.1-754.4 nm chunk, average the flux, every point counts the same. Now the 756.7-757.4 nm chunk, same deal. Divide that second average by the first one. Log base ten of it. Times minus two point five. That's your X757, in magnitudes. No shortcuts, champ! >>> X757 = 0.017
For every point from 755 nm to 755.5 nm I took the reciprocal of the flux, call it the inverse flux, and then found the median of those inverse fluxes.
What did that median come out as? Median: 0.0957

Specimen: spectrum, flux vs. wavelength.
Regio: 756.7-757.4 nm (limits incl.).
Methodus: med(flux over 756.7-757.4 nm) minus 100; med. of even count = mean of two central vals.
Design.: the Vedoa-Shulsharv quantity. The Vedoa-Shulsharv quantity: -89.3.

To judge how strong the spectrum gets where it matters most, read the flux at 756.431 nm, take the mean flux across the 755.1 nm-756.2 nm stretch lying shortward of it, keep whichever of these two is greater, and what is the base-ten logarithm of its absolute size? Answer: 1.05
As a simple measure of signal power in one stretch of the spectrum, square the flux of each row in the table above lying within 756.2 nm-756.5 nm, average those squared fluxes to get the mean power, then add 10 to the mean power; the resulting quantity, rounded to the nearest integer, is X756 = 136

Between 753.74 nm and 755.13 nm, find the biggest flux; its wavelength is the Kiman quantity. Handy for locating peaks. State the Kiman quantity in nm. 753.823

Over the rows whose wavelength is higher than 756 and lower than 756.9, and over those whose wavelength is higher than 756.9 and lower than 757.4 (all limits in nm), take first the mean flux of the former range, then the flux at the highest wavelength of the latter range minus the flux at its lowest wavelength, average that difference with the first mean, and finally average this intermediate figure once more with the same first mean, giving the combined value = 8.35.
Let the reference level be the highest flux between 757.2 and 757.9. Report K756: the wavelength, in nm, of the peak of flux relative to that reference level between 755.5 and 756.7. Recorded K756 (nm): 756.257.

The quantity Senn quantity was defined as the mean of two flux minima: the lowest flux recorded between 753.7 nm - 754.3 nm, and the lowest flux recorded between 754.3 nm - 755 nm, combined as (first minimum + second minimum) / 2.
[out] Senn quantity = 10.7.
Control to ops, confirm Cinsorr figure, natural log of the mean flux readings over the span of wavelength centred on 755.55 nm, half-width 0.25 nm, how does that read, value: 2.36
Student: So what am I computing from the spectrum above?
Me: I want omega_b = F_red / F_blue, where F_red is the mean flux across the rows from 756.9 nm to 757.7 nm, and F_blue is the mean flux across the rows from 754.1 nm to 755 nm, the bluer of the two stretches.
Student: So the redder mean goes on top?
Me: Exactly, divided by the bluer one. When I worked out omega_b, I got 1.018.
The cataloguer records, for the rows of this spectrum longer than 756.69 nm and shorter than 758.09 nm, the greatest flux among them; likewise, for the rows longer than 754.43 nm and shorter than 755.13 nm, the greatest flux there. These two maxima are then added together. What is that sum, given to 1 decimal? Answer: 22.2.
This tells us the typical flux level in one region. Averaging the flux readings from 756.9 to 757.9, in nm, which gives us 11.0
